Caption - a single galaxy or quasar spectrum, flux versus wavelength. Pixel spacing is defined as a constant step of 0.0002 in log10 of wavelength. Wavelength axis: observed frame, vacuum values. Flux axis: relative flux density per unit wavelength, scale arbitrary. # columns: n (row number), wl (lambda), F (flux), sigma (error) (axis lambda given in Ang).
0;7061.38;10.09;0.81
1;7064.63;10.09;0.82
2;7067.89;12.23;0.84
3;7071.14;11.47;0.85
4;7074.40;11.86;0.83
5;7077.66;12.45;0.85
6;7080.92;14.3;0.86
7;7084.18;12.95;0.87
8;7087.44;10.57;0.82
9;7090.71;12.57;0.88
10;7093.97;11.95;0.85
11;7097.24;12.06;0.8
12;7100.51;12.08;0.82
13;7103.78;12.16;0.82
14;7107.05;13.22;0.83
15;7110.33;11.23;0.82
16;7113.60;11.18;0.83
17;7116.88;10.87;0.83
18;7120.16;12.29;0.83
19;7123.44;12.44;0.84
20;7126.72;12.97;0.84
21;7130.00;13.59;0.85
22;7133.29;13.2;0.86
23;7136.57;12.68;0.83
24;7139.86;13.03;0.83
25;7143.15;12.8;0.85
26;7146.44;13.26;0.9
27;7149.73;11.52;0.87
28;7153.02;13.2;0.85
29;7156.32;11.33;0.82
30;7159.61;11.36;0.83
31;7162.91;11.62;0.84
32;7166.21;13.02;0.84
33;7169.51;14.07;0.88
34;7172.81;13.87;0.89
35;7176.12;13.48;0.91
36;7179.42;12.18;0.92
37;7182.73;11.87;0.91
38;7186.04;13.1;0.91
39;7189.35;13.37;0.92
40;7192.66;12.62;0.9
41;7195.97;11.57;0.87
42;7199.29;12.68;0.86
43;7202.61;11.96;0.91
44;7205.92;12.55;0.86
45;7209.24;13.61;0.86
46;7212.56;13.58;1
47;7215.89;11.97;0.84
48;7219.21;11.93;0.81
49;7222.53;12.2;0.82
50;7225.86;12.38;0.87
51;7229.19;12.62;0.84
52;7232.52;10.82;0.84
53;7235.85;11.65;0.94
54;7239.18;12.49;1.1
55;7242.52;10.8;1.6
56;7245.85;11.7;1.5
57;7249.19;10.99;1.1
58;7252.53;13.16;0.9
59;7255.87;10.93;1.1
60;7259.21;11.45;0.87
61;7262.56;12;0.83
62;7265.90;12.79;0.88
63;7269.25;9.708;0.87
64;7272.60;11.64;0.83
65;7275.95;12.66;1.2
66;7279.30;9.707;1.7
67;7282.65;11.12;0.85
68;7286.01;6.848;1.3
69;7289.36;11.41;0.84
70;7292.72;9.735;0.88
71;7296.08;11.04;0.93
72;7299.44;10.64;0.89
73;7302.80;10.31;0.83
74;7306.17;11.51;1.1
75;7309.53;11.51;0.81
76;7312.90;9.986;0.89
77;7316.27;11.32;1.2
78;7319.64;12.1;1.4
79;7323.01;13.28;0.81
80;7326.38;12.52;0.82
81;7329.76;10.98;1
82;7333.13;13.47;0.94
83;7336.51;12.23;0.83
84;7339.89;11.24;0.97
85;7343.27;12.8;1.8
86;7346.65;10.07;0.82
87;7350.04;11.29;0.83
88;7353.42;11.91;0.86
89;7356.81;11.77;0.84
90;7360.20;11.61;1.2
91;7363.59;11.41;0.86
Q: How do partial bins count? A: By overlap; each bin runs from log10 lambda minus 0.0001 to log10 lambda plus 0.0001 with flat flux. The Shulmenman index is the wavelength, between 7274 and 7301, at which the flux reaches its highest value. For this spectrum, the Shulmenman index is 7275.95 Ang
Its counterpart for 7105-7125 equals 7107.05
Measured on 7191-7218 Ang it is 7209.24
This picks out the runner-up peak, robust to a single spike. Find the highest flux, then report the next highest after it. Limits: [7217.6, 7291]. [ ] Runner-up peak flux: 12.79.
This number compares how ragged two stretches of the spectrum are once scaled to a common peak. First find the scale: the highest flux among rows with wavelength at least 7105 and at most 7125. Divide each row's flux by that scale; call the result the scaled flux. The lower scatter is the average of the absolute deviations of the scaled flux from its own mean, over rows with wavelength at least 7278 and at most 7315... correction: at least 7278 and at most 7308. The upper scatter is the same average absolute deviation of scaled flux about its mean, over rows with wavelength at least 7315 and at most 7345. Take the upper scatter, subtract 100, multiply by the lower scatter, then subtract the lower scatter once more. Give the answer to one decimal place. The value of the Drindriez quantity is -7.6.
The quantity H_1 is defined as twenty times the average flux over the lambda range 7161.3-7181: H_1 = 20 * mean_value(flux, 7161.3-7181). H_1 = 261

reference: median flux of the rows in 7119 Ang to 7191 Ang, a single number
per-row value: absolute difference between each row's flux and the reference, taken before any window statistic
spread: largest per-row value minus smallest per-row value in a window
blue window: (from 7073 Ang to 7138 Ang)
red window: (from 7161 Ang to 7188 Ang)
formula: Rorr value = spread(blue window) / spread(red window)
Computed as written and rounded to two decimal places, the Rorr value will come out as 1.78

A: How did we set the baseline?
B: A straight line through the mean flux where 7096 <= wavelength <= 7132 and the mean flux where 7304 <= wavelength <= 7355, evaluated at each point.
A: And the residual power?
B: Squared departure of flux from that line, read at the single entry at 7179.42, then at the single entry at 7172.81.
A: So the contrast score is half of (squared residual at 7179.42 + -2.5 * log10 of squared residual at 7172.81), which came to -0.63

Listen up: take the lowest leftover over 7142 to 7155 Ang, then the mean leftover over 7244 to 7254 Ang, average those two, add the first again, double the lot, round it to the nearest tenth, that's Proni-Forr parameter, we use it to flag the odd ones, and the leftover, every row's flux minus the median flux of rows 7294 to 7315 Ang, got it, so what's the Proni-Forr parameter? 3.1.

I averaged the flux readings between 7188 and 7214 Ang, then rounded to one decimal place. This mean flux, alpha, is 12.7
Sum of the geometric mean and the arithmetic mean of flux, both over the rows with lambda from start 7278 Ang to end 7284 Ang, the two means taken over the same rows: 20.8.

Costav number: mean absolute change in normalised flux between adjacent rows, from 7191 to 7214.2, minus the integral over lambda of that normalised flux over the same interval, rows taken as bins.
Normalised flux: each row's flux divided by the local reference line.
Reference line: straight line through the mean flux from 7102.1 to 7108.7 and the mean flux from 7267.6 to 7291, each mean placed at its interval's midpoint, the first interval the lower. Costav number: -25.6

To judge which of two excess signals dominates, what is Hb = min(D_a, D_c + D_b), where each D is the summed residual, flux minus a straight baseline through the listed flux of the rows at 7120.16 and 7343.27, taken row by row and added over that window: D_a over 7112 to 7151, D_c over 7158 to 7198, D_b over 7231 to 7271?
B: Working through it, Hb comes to -10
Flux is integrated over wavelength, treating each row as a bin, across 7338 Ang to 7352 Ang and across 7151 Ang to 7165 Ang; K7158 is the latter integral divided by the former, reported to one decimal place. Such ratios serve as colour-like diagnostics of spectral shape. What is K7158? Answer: 1.0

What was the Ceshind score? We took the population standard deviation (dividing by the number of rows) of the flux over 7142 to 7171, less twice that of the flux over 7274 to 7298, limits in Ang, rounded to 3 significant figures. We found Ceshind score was -2.47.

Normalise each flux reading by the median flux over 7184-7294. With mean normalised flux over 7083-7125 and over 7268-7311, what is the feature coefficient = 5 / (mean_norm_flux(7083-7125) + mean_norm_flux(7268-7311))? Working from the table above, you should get 2.650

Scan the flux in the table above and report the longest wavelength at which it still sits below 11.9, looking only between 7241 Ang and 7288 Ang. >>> 7286.01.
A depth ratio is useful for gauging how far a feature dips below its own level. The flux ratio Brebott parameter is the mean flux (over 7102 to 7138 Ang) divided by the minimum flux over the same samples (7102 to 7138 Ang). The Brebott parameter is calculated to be 1.14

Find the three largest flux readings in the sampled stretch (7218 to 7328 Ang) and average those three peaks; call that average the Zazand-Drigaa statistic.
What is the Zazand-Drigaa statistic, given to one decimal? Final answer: 13.1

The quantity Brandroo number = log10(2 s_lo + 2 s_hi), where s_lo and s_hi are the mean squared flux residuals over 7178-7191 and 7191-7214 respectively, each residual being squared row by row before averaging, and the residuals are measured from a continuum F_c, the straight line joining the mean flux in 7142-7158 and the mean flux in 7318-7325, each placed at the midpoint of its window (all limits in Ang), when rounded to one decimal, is 0.3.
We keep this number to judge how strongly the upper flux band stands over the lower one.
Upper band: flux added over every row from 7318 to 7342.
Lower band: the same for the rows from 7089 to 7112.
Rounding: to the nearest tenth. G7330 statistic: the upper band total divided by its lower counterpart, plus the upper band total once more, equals 86.8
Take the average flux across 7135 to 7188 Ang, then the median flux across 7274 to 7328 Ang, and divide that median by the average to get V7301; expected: 0.89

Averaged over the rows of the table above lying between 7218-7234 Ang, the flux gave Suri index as 12.0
